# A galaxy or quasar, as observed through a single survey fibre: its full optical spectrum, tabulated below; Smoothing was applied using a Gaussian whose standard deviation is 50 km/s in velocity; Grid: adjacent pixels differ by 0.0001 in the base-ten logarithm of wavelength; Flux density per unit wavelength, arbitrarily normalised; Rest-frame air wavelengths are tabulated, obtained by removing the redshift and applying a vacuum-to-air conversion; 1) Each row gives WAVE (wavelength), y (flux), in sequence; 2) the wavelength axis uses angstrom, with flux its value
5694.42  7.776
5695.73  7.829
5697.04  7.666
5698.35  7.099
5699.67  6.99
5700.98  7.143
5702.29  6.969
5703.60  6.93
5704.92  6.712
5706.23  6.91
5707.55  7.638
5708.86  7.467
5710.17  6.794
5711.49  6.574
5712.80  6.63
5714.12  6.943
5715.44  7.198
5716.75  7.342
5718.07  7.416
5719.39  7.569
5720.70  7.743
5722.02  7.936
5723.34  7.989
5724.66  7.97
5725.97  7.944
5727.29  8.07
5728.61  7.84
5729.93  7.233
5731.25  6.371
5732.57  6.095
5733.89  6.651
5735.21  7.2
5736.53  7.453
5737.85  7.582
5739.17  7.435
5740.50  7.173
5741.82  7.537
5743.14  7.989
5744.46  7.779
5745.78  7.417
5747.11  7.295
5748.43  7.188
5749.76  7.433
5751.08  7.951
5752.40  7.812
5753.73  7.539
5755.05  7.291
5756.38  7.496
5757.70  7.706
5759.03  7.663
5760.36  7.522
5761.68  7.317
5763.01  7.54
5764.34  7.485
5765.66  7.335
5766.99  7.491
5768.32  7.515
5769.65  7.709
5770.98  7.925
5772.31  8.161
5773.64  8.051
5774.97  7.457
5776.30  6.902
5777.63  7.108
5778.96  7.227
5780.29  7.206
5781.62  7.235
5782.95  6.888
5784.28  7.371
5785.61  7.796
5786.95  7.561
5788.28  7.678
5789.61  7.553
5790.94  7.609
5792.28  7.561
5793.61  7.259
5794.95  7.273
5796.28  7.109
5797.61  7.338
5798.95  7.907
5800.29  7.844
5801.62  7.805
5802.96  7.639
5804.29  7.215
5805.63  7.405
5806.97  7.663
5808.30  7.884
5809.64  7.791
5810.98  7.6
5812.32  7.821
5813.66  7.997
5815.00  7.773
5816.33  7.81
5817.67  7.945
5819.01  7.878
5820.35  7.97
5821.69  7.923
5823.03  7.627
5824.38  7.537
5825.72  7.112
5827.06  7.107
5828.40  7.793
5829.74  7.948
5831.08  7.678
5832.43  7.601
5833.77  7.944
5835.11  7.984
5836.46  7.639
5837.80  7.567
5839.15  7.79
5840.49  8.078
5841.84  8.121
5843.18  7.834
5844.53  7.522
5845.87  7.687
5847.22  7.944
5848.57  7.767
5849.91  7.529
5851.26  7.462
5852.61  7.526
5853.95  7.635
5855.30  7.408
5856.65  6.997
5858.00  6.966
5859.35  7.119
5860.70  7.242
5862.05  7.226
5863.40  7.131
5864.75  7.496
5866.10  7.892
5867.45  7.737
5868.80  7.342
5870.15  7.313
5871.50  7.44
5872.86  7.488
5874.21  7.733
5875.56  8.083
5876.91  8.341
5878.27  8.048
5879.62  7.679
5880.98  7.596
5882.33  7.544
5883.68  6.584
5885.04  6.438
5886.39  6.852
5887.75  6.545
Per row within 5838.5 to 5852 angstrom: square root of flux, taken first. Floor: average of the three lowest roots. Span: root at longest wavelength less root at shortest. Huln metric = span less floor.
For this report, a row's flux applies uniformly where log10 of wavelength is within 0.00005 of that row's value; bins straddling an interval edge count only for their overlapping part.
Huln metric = -2.80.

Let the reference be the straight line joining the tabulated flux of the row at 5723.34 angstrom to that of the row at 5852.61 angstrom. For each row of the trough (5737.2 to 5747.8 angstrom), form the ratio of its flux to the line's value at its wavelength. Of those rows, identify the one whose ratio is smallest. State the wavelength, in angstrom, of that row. 5740.50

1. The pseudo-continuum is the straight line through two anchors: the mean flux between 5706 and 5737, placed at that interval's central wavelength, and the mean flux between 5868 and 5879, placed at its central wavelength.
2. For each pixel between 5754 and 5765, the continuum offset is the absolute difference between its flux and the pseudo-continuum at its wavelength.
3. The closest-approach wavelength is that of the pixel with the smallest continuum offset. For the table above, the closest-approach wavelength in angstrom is 5764.34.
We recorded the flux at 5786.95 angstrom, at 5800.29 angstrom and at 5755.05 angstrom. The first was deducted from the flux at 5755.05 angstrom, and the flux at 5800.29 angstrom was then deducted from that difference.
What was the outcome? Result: -8.11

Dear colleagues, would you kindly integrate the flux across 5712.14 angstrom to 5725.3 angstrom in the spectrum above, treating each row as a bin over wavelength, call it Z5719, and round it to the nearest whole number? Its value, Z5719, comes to 98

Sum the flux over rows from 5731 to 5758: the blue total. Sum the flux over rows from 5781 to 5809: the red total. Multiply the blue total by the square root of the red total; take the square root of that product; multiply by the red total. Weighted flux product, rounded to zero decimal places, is 6938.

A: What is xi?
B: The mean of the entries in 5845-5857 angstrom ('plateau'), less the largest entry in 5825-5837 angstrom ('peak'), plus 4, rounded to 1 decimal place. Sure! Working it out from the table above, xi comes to 3.6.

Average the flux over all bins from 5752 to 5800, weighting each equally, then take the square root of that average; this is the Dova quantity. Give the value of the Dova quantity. 2.74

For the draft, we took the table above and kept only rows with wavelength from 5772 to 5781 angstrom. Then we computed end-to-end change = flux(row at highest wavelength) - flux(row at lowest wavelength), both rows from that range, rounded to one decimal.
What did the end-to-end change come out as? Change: -1.0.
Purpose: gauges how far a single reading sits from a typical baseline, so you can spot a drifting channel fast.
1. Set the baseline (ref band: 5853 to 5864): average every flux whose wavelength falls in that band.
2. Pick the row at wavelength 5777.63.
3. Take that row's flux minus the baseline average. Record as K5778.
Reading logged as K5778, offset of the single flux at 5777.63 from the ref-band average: -0.1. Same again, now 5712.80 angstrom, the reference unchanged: -0.6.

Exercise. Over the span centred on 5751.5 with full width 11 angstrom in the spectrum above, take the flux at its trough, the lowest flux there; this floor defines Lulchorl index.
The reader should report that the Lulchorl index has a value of 7.188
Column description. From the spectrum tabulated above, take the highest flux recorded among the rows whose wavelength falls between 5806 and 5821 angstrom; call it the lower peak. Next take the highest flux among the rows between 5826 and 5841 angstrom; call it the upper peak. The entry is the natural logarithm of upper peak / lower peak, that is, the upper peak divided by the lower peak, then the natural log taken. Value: 0.010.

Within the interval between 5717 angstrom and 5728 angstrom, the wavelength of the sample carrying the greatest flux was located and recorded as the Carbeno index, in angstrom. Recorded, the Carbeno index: 5727.29 angstrom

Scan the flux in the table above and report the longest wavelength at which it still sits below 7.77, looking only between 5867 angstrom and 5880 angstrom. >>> 5879.62 angstrom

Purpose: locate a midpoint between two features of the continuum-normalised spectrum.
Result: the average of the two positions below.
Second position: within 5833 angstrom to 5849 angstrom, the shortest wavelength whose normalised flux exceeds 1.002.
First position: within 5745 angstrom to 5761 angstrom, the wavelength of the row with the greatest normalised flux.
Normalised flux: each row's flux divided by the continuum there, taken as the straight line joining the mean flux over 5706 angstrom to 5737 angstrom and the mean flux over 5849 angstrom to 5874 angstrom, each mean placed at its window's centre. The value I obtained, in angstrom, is 5792.4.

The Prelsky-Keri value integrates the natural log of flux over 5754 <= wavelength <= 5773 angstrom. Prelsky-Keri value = 38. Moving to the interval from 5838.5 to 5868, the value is 60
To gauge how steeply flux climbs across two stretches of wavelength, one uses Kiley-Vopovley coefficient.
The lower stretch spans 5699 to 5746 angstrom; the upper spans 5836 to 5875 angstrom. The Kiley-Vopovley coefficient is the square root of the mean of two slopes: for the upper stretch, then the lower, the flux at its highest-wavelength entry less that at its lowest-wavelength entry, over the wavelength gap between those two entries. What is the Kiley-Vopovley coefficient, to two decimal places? 0.08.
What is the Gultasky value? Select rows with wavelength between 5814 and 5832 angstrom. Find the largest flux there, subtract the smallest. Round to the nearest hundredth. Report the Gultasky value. 0.86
